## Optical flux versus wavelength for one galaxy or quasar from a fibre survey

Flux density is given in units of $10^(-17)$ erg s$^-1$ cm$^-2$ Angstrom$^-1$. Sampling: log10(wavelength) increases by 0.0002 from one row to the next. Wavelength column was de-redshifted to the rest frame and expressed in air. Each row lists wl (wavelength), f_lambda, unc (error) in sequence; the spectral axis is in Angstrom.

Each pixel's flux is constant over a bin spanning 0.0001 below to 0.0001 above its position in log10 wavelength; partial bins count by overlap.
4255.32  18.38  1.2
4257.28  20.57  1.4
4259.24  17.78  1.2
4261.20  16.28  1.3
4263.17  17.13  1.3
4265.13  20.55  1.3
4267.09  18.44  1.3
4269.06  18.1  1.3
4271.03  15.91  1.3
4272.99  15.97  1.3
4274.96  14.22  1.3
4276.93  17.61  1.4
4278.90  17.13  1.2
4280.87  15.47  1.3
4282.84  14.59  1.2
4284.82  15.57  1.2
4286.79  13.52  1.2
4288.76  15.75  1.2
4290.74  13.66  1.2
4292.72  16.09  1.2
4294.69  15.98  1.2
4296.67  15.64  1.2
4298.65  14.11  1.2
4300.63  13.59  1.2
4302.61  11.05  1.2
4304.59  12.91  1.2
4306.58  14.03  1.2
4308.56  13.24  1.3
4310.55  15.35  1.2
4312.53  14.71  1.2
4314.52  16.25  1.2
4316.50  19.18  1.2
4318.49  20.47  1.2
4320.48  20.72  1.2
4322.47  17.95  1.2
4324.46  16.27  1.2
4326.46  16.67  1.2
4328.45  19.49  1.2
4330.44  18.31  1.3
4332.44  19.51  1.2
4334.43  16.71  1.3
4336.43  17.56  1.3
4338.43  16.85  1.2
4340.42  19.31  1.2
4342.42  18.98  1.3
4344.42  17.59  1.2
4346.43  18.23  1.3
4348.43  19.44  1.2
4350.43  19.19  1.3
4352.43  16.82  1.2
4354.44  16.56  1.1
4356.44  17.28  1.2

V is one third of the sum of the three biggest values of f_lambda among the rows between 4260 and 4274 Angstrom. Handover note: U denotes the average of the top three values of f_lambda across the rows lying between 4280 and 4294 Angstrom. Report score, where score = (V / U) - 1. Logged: 0.20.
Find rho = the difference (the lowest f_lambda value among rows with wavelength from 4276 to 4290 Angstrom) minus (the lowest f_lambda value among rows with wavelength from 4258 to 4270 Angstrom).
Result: -2.8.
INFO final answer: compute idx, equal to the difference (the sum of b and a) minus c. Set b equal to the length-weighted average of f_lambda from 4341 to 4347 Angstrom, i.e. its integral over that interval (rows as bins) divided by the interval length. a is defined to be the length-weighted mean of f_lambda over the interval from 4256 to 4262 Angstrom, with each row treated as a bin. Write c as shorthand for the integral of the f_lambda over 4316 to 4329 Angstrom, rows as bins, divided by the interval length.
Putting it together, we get 18.0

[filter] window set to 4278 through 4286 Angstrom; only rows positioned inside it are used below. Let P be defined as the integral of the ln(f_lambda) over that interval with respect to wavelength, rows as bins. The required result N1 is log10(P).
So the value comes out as 1.34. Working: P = 22.0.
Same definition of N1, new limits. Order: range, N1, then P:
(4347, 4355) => 1.36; 23.2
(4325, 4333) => 1.37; 23.2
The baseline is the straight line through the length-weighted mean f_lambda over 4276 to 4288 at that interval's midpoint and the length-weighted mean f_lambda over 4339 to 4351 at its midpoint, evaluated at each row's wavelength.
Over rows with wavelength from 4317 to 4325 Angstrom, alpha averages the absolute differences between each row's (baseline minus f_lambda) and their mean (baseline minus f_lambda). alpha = 1.8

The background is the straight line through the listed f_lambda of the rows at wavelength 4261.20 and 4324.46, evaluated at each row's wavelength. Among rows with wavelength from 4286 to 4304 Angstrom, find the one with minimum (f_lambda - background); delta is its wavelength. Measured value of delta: 4302.61 Angstrom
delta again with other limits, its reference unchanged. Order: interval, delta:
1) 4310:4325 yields 4312.53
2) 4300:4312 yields 4302.61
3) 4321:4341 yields 4324.46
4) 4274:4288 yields 4286.79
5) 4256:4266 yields 4261.20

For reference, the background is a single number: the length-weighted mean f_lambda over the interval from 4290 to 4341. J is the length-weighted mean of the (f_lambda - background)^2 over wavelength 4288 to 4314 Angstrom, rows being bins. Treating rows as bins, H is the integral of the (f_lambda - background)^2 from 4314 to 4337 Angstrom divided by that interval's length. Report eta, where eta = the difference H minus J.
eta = 0.0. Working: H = 6.1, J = 6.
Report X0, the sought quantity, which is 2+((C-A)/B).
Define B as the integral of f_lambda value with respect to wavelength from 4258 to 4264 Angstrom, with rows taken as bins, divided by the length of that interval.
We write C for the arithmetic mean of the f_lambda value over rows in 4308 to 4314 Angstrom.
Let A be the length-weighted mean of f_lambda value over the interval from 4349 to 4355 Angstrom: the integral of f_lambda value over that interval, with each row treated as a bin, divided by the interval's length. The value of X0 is 1.81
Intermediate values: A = 18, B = 17.2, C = 14.4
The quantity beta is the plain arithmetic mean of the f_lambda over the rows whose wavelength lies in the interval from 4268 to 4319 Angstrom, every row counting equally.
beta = 15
